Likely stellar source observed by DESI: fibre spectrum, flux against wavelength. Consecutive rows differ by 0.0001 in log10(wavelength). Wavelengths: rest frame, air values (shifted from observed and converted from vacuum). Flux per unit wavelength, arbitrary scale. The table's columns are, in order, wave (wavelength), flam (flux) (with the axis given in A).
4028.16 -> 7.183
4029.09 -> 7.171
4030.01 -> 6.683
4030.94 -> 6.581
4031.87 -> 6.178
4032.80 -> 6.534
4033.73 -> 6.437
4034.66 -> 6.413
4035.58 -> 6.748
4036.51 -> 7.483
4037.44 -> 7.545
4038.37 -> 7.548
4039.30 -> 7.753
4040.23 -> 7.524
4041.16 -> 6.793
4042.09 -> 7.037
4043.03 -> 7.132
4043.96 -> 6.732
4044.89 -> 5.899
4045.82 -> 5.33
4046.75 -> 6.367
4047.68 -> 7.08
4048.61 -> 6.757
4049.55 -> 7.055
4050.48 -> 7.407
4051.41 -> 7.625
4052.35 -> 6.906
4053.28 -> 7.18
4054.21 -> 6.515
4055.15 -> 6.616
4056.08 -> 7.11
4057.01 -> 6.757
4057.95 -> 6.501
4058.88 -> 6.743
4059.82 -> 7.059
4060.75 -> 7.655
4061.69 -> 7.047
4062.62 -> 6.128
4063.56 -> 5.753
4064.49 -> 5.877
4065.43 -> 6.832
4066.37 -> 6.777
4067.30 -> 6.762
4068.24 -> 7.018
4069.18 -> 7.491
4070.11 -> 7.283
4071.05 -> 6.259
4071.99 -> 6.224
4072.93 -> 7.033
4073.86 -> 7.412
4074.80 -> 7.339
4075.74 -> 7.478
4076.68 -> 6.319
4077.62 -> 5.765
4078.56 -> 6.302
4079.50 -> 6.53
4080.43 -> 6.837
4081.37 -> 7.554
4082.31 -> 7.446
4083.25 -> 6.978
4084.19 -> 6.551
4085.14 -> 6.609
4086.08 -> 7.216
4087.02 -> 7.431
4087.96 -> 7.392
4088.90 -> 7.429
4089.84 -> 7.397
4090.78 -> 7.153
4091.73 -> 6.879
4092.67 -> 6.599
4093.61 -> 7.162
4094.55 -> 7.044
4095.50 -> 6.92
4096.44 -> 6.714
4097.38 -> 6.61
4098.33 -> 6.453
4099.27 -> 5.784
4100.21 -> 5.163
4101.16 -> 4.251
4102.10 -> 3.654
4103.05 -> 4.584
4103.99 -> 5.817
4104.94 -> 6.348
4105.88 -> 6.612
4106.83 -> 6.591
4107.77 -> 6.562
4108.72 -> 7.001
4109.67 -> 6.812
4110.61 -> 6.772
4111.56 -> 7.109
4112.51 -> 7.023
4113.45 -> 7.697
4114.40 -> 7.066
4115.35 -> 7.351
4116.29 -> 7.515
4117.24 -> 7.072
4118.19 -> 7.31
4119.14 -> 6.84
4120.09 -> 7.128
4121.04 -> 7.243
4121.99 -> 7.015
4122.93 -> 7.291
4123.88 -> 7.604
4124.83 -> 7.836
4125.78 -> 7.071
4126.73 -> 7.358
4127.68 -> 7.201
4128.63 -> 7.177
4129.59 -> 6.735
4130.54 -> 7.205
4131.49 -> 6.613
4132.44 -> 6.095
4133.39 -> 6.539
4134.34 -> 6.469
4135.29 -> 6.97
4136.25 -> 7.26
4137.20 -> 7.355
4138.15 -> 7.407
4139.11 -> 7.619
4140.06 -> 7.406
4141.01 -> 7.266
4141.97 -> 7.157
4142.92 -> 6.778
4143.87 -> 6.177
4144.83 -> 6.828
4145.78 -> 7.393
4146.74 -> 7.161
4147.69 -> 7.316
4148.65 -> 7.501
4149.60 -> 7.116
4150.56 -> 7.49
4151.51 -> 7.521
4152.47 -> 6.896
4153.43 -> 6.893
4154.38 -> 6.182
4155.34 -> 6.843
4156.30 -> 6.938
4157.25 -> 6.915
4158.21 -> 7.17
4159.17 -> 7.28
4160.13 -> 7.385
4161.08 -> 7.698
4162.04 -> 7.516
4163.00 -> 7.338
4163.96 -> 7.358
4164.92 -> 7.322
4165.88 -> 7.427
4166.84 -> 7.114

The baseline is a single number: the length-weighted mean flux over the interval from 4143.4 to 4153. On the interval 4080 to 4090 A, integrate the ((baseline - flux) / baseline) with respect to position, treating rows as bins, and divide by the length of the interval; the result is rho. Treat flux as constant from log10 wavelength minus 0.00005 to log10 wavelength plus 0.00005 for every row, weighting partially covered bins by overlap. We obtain 0.00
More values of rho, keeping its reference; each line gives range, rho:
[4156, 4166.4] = -0.02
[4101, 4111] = 0.17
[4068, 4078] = 0.04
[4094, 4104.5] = 0.20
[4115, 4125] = -0.02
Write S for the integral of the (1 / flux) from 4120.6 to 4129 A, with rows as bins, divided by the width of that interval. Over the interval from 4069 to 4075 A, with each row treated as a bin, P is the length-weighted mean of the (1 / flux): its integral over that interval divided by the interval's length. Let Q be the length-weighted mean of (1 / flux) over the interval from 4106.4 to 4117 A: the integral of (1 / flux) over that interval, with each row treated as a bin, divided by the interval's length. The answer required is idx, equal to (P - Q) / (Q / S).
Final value 0.0021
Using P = 0.144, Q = 0.142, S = 0.1370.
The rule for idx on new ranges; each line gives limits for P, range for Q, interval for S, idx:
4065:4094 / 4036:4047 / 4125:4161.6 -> -0.0012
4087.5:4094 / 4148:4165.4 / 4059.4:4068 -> 0.0009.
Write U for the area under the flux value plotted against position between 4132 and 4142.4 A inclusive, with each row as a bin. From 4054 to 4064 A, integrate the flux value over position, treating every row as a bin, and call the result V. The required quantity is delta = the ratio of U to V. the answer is 1.09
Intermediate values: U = 73.3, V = 67.2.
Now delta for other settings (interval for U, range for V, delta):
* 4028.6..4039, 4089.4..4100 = 1.00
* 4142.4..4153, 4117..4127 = 1.04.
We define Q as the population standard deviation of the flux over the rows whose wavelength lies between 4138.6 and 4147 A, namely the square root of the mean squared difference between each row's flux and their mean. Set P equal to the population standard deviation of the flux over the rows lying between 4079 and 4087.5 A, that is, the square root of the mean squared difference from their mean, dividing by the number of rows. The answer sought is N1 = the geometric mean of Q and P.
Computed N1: 0.40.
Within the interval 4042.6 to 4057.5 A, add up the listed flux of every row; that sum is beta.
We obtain 108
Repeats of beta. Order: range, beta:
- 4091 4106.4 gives 97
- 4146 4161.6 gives 114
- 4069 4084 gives 110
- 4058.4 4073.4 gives 108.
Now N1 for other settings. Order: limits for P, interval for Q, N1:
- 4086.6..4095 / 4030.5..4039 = 0.37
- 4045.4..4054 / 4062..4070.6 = 0.61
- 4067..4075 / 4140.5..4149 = 0.42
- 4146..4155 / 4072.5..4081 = 0.47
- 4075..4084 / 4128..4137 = 0.47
